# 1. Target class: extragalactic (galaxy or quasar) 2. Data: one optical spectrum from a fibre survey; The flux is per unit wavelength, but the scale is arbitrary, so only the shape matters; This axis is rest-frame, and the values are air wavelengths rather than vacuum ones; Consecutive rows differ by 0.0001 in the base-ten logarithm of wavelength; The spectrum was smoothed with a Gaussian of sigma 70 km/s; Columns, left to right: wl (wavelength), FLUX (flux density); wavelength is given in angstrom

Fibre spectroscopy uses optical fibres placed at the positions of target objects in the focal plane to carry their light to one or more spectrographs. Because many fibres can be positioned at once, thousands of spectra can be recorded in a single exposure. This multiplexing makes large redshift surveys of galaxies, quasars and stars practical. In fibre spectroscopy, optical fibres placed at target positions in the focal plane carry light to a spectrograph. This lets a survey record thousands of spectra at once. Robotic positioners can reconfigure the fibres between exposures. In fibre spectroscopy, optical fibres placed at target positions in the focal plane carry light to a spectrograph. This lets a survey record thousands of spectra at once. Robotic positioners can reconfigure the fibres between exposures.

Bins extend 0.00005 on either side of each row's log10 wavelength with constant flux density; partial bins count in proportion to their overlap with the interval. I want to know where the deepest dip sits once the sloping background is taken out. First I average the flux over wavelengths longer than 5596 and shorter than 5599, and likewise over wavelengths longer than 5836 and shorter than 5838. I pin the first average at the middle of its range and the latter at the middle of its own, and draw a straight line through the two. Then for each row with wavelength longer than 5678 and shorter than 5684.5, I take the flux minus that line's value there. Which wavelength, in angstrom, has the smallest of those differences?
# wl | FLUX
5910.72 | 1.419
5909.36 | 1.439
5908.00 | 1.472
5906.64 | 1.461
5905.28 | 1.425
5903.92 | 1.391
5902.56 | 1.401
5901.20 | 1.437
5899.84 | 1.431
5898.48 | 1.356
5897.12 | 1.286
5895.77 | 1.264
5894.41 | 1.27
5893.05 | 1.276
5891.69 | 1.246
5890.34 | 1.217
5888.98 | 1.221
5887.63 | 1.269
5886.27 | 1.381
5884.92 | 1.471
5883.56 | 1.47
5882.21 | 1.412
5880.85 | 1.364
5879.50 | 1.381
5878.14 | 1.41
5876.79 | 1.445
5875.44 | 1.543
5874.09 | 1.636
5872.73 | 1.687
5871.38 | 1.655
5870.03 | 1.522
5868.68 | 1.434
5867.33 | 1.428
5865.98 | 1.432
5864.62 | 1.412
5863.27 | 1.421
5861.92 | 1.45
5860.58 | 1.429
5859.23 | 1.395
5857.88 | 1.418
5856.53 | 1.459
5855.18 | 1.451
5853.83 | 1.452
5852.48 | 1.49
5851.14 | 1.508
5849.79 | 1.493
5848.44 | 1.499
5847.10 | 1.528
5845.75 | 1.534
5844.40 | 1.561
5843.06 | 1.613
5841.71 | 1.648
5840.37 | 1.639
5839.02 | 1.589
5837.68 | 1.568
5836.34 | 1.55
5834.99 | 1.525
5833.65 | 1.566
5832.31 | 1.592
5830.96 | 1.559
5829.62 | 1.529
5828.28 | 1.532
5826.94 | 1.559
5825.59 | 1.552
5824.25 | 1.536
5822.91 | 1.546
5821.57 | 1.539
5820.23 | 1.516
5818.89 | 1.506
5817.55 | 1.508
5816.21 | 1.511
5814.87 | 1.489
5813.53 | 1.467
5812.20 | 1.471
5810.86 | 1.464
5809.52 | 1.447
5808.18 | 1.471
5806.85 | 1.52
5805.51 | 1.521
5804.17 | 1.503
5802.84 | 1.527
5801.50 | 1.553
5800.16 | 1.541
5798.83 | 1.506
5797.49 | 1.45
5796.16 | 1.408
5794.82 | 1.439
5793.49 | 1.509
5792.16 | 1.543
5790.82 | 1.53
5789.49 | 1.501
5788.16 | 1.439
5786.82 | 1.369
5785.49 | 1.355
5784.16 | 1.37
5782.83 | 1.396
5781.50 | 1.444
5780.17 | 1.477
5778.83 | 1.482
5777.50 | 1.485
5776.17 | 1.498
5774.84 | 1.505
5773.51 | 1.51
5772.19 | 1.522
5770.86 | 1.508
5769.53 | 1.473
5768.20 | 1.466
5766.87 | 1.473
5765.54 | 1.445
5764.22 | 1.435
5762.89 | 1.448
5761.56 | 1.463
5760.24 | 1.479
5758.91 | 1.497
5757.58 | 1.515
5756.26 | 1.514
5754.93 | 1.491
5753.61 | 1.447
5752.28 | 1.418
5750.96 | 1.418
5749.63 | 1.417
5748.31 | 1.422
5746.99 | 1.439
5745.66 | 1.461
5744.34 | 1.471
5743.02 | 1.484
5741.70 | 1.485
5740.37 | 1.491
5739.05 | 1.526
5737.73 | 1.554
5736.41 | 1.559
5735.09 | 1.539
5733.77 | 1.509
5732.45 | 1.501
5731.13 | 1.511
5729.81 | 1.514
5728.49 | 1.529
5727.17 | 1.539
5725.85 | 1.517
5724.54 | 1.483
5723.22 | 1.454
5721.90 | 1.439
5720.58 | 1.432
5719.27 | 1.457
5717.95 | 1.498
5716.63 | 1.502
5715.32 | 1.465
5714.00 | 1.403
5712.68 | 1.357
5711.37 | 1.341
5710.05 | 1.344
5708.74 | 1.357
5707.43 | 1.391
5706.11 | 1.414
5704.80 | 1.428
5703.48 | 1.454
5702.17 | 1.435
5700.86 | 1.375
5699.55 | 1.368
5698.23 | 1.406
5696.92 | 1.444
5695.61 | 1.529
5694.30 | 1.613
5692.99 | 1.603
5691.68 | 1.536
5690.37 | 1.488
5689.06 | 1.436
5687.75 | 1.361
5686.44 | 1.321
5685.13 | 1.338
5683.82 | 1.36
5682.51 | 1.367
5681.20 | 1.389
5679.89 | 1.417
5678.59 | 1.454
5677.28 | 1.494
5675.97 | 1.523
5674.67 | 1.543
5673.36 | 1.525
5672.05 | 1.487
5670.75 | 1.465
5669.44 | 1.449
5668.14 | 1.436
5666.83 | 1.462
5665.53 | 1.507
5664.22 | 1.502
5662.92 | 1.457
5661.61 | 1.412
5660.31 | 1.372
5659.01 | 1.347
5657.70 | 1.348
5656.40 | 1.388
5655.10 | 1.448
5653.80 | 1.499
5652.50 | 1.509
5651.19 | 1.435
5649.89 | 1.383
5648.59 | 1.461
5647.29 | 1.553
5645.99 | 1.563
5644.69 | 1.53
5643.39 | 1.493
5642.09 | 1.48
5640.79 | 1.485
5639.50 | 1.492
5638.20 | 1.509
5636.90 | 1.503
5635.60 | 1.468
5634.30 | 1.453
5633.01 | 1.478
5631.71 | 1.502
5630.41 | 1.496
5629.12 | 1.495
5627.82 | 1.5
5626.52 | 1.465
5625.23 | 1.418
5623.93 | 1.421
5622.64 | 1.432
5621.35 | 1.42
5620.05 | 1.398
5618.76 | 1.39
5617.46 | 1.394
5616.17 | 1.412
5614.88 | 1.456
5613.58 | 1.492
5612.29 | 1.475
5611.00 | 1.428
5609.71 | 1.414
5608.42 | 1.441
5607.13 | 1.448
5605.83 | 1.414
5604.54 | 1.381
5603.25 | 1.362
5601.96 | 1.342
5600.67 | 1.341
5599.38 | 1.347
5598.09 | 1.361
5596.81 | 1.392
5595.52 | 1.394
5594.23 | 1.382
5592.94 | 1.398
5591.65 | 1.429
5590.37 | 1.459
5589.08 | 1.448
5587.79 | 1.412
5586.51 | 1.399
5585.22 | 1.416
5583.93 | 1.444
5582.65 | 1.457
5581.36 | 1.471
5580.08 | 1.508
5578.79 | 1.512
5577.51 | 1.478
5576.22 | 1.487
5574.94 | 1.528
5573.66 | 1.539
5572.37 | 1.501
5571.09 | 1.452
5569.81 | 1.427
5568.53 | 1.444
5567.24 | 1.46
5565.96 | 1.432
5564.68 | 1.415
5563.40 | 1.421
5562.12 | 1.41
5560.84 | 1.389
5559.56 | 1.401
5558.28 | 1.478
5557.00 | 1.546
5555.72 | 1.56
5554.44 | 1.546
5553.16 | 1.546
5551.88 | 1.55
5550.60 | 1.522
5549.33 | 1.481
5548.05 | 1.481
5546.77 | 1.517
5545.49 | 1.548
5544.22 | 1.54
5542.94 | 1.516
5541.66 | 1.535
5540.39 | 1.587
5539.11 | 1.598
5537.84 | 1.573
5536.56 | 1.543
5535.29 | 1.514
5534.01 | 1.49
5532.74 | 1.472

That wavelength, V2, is 5683.82 angstrom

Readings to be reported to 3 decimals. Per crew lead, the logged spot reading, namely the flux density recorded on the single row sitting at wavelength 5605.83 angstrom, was 1.414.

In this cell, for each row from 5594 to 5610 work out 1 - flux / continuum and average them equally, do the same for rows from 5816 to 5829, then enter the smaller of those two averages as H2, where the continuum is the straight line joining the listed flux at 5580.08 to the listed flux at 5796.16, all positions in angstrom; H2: -0.10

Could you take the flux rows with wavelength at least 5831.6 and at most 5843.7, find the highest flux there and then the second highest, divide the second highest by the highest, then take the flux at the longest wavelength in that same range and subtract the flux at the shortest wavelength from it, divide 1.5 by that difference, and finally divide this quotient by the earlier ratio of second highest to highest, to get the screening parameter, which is 72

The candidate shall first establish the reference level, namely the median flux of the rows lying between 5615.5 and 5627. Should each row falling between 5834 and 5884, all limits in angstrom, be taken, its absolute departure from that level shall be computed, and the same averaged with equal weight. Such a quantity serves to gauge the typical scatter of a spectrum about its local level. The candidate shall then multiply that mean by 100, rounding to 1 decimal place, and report 8.8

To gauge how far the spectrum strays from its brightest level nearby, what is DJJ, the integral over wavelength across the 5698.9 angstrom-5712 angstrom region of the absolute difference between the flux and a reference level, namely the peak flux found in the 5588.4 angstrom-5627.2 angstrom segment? 1.3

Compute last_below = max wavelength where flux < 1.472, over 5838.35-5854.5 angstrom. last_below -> 5853.83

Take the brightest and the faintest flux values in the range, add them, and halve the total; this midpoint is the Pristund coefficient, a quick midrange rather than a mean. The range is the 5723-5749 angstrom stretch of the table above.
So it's 1.49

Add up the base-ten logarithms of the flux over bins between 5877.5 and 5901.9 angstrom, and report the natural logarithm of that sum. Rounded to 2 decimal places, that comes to 0.83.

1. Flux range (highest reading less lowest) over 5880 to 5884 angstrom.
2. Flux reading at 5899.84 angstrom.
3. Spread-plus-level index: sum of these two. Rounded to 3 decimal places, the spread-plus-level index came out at 1.537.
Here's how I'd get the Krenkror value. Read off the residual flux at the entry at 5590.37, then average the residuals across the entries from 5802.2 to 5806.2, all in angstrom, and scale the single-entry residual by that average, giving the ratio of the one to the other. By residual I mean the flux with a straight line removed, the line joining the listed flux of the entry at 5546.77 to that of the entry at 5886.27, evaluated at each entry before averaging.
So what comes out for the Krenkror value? -0.39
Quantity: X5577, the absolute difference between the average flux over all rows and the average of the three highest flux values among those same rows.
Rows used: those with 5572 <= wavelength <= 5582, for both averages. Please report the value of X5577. 0.023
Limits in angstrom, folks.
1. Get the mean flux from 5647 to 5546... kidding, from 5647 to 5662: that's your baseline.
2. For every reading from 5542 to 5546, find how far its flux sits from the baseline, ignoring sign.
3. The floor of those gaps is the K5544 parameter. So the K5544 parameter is 0.09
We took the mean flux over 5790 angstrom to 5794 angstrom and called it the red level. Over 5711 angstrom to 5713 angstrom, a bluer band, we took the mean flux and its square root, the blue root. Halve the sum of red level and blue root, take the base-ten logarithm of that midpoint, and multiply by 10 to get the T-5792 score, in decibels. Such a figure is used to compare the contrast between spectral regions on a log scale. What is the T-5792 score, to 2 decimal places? 1.29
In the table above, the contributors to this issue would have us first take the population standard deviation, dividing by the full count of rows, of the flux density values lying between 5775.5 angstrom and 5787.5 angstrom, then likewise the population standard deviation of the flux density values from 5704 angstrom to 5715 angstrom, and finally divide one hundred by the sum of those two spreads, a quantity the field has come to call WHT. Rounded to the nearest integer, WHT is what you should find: 1160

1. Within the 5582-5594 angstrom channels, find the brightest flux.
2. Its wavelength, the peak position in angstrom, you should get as 5590.37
